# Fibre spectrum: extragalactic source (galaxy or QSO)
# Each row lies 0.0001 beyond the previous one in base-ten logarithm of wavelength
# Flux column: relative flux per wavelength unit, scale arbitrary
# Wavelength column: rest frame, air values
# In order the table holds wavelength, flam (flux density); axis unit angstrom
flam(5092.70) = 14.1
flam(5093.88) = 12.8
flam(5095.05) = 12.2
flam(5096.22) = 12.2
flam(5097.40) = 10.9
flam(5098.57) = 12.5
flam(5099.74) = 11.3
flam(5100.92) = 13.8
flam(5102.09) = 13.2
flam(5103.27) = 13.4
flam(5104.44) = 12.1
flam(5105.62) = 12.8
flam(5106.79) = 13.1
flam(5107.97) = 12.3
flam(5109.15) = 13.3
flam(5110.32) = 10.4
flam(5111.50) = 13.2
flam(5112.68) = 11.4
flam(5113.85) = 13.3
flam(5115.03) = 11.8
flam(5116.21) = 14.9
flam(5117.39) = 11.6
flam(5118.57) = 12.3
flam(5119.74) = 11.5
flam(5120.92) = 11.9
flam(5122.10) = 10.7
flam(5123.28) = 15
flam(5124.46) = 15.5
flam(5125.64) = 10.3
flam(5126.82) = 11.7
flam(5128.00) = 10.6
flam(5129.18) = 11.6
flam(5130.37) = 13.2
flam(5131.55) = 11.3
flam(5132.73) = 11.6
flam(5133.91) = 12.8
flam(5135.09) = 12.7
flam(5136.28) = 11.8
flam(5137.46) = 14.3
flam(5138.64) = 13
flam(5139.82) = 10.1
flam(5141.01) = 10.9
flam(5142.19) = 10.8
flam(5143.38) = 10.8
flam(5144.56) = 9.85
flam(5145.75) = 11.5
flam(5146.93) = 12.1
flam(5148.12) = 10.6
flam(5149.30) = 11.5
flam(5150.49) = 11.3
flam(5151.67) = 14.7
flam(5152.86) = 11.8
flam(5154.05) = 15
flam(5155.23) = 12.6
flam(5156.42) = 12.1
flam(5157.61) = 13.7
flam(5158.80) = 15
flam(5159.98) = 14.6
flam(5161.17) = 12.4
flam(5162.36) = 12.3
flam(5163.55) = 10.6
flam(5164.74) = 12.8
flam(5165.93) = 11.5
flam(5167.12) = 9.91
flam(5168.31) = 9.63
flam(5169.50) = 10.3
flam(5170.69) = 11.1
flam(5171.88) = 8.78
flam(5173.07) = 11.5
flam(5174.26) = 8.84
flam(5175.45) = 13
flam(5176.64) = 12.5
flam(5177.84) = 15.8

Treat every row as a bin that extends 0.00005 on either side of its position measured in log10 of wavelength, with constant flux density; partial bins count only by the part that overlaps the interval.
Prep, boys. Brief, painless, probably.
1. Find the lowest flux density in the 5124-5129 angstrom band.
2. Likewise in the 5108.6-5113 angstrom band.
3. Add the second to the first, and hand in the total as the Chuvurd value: 20.7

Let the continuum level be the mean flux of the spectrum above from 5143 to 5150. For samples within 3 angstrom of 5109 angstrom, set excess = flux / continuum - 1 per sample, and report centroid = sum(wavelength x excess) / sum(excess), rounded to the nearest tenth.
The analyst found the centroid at 5108.9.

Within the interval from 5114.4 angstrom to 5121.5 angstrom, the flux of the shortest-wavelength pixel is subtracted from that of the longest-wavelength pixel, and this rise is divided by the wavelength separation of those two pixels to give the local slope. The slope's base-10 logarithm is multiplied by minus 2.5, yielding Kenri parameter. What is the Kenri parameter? 4.4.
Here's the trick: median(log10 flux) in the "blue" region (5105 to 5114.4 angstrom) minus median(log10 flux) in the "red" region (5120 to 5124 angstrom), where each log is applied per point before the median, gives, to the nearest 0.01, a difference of 0.04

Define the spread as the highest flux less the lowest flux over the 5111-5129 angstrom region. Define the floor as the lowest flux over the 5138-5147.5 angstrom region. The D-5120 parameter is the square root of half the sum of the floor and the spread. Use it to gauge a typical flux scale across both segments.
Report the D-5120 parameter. 2.743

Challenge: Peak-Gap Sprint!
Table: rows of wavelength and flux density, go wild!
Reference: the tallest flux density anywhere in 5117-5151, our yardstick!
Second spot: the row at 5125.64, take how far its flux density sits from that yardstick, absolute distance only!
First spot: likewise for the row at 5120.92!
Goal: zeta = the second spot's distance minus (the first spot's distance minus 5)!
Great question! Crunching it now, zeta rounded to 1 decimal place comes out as 6.6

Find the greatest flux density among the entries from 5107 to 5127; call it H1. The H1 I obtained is 15.5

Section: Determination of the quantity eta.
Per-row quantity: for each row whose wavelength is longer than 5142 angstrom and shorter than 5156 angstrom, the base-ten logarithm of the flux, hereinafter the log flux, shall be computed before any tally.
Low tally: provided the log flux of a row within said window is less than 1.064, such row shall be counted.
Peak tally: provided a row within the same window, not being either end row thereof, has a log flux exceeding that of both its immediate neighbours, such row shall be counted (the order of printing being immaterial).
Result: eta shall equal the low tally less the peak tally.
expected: 3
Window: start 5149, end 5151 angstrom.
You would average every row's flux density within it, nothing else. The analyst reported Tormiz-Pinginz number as 11.4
